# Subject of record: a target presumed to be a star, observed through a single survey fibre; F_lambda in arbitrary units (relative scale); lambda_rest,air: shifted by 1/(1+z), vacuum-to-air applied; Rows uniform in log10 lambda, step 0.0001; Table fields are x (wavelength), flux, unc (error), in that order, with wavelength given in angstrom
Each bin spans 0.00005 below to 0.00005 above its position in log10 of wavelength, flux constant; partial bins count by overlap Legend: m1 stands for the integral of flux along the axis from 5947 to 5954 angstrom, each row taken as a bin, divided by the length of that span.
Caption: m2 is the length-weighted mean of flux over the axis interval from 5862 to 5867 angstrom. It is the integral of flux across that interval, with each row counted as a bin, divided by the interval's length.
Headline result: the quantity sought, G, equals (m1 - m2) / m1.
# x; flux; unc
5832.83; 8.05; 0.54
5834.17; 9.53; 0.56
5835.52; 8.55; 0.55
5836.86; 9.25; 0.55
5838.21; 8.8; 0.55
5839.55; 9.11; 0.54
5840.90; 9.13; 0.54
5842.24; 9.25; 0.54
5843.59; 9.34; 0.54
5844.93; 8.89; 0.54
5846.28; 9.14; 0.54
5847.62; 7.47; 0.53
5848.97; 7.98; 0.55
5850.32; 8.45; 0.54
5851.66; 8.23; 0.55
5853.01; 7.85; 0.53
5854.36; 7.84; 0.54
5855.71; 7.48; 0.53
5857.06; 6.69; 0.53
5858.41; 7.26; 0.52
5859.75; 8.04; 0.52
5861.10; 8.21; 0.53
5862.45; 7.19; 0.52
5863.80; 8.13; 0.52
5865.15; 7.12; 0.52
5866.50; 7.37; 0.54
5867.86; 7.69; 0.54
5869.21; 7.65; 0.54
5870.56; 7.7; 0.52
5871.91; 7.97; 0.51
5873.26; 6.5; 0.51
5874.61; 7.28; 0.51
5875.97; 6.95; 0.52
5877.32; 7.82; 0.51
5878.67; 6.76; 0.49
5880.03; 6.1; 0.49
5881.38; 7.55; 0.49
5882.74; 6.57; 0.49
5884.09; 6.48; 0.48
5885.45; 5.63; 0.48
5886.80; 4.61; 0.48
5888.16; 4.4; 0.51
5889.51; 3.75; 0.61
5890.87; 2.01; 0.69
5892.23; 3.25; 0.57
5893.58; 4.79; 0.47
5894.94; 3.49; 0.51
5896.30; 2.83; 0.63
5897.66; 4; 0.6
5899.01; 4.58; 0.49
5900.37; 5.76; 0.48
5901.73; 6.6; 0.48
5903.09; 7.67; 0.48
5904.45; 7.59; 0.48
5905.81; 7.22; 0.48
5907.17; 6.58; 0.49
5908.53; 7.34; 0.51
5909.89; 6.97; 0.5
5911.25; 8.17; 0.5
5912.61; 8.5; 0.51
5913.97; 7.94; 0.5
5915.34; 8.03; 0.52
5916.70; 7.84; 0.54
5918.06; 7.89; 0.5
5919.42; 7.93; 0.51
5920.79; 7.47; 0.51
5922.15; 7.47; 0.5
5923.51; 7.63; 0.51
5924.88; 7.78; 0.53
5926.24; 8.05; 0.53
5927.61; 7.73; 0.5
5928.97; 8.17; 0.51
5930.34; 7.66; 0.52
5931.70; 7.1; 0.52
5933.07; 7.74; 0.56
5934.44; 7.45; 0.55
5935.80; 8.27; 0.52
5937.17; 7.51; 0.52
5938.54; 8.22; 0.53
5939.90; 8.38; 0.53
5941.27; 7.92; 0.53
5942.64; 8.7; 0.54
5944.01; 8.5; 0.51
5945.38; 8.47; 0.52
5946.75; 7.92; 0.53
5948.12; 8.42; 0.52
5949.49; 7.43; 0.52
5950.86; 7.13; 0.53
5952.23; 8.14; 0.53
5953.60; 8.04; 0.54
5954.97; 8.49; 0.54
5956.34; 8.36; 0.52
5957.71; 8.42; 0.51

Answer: 0.05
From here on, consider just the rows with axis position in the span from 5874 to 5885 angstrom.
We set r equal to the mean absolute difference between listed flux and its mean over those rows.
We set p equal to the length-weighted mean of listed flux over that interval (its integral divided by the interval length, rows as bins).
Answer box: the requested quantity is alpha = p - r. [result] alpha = 6.4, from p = 6.9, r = 0.46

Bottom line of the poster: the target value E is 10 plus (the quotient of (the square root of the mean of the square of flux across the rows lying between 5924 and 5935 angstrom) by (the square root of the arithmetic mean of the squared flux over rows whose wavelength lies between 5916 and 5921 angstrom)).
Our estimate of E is 11.0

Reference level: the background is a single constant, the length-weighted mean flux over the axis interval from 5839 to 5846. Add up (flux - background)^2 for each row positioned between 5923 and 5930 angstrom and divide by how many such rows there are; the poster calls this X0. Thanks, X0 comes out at 1.7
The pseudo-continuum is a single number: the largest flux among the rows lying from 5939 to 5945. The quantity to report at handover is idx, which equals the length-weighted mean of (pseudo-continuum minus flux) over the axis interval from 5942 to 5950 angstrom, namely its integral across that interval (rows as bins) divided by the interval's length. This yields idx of 0.4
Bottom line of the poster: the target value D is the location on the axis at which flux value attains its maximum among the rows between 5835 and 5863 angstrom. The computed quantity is 5843.59 angstrom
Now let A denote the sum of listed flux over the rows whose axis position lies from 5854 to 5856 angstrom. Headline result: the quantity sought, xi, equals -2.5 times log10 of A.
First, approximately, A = 15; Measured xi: -2.96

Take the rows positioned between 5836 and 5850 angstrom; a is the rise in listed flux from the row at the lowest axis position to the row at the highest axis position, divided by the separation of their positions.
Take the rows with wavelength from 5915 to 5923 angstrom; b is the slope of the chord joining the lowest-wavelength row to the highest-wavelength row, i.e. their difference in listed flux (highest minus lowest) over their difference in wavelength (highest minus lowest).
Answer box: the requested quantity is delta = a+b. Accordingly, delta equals -0.19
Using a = -0.10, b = -0.08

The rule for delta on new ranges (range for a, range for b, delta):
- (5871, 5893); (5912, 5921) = -0.36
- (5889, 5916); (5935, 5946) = 0.19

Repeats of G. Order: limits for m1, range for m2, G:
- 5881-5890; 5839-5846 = -0.65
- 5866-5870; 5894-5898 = 0.54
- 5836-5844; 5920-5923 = 0.18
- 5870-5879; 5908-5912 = -0.03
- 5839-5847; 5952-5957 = 0.09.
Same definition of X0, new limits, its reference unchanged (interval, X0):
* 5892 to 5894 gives 26.8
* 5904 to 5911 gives 4.1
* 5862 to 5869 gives 2.8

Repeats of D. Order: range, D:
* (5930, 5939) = 5935.80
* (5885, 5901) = 5900.37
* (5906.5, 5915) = 5912.61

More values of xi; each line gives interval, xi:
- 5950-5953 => -2.96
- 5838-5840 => -3.13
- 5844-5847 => -3.14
